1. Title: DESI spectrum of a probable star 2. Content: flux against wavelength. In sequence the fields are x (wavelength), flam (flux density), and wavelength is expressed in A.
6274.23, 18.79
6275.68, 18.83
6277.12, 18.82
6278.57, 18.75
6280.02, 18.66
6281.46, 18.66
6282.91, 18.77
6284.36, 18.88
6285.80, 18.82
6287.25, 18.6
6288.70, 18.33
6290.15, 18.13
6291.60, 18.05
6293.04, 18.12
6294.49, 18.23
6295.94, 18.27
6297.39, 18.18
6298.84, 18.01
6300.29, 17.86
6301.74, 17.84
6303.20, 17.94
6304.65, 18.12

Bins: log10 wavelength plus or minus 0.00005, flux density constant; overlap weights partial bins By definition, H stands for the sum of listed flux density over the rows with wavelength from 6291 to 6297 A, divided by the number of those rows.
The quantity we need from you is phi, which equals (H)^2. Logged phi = 330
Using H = 18.2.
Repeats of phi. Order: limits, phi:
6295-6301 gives 327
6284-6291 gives 344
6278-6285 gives 351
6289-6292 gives 327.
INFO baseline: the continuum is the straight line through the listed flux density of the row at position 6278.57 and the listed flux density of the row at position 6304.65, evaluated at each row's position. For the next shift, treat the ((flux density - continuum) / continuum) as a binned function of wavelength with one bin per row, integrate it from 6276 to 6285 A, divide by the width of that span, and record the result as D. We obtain 0.003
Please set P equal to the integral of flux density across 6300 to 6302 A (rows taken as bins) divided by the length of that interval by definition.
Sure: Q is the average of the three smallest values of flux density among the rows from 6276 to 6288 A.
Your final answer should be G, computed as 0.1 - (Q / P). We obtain -0.94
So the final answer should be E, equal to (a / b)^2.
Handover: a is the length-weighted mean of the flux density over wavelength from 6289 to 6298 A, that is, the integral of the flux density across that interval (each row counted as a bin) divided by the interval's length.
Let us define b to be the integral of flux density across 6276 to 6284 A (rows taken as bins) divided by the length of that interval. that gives 0.942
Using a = 18.2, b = 18.73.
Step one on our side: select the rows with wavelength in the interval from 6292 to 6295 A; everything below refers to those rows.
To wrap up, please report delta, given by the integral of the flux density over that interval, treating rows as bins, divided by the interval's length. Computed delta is 18.2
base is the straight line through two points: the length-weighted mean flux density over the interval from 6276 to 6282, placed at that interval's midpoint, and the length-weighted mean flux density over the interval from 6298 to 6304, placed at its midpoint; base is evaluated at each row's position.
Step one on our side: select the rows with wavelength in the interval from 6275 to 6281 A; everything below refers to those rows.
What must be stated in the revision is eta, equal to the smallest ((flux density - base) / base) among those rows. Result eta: -0.0022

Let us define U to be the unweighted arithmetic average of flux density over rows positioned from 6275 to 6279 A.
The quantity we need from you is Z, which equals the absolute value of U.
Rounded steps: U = 18.8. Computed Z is 18.8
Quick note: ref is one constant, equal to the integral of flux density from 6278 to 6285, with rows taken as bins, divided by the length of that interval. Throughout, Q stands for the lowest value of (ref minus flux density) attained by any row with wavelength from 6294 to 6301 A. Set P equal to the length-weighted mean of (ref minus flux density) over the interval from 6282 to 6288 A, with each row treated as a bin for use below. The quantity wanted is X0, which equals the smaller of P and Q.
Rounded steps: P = 0.0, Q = 0.46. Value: -0.03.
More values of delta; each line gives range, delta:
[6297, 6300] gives 18.1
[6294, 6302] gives 18.1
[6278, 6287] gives 18.7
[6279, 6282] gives 18.7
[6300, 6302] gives 17.9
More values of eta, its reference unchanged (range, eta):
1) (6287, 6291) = -0.0102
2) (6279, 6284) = -0.0022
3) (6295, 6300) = 0.0014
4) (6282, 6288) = 0.0094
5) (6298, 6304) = -0.0039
